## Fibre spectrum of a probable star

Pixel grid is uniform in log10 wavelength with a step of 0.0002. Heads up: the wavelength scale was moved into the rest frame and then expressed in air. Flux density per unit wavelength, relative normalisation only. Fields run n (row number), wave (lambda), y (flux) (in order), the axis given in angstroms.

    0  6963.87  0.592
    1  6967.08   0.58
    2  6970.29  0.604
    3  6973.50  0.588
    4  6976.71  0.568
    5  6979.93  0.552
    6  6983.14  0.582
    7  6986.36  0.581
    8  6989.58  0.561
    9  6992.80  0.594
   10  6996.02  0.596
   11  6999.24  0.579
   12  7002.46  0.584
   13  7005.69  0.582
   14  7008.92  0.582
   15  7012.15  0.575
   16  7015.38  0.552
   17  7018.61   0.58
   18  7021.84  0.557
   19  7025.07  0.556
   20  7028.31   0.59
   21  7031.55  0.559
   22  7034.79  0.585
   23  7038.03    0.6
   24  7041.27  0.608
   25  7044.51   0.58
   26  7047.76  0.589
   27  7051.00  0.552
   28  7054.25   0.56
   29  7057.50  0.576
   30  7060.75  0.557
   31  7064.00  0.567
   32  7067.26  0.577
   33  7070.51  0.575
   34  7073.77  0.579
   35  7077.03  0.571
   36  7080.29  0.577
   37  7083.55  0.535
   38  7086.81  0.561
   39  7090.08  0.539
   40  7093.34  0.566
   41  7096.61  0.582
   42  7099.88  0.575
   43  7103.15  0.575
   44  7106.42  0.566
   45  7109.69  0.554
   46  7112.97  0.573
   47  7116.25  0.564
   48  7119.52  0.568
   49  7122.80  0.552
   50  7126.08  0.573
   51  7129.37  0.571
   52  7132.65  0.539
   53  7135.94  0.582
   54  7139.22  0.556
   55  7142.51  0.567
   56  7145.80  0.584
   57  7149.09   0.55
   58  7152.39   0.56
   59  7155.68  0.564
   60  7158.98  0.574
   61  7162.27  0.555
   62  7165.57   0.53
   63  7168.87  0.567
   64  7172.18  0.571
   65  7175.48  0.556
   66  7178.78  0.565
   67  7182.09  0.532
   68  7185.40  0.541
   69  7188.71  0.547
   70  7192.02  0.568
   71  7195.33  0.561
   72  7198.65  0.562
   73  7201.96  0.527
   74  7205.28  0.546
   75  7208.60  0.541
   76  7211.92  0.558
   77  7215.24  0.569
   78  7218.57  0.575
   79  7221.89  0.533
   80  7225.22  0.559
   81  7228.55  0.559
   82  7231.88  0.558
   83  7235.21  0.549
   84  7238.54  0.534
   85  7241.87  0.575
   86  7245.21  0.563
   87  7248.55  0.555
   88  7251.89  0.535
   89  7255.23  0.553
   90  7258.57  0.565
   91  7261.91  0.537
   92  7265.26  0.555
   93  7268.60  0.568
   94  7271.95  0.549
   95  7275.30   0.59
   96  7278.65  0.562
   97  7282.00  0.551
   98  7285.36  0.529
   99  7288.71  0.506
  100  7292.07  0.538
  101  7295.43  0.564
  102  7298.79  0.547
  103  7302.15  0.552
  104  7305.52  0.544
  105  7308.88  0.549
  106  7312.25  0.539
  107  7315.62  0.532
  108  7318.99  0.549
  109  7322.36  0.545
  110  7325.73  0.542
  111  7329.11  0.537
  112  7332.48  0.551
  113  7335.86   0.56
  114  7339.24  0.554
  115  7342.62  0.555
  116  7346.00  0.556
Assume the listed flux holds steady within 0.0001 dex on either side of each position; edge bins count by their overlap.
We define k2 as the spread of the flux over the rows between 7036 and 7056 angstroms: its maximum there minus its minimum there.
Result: 0.0560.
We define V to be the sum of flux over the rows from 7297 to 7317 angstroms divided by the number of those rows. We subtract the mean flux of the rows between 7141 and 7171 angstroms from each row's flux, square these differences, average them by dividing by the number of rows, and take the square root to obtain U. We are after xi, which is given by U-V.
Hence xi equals -0.53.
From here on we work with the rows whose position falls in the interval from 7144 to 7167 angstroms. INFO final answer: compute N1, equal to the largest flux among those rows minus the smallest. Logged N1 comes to 0.054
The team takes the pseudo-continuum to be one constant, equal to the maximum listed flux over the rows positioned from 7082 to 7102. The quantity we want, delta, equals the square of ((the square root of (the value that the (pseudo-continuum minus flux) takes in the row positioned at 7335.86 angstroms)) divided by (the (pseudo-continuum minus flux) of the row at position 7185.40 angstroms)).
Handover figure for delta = 13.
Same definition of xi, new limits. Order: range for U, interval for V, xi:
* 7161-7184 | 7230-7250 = -0.54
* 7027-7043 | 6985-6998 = -0.57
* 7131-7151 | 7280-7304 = -0.52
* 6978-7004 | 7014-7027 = -0.55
